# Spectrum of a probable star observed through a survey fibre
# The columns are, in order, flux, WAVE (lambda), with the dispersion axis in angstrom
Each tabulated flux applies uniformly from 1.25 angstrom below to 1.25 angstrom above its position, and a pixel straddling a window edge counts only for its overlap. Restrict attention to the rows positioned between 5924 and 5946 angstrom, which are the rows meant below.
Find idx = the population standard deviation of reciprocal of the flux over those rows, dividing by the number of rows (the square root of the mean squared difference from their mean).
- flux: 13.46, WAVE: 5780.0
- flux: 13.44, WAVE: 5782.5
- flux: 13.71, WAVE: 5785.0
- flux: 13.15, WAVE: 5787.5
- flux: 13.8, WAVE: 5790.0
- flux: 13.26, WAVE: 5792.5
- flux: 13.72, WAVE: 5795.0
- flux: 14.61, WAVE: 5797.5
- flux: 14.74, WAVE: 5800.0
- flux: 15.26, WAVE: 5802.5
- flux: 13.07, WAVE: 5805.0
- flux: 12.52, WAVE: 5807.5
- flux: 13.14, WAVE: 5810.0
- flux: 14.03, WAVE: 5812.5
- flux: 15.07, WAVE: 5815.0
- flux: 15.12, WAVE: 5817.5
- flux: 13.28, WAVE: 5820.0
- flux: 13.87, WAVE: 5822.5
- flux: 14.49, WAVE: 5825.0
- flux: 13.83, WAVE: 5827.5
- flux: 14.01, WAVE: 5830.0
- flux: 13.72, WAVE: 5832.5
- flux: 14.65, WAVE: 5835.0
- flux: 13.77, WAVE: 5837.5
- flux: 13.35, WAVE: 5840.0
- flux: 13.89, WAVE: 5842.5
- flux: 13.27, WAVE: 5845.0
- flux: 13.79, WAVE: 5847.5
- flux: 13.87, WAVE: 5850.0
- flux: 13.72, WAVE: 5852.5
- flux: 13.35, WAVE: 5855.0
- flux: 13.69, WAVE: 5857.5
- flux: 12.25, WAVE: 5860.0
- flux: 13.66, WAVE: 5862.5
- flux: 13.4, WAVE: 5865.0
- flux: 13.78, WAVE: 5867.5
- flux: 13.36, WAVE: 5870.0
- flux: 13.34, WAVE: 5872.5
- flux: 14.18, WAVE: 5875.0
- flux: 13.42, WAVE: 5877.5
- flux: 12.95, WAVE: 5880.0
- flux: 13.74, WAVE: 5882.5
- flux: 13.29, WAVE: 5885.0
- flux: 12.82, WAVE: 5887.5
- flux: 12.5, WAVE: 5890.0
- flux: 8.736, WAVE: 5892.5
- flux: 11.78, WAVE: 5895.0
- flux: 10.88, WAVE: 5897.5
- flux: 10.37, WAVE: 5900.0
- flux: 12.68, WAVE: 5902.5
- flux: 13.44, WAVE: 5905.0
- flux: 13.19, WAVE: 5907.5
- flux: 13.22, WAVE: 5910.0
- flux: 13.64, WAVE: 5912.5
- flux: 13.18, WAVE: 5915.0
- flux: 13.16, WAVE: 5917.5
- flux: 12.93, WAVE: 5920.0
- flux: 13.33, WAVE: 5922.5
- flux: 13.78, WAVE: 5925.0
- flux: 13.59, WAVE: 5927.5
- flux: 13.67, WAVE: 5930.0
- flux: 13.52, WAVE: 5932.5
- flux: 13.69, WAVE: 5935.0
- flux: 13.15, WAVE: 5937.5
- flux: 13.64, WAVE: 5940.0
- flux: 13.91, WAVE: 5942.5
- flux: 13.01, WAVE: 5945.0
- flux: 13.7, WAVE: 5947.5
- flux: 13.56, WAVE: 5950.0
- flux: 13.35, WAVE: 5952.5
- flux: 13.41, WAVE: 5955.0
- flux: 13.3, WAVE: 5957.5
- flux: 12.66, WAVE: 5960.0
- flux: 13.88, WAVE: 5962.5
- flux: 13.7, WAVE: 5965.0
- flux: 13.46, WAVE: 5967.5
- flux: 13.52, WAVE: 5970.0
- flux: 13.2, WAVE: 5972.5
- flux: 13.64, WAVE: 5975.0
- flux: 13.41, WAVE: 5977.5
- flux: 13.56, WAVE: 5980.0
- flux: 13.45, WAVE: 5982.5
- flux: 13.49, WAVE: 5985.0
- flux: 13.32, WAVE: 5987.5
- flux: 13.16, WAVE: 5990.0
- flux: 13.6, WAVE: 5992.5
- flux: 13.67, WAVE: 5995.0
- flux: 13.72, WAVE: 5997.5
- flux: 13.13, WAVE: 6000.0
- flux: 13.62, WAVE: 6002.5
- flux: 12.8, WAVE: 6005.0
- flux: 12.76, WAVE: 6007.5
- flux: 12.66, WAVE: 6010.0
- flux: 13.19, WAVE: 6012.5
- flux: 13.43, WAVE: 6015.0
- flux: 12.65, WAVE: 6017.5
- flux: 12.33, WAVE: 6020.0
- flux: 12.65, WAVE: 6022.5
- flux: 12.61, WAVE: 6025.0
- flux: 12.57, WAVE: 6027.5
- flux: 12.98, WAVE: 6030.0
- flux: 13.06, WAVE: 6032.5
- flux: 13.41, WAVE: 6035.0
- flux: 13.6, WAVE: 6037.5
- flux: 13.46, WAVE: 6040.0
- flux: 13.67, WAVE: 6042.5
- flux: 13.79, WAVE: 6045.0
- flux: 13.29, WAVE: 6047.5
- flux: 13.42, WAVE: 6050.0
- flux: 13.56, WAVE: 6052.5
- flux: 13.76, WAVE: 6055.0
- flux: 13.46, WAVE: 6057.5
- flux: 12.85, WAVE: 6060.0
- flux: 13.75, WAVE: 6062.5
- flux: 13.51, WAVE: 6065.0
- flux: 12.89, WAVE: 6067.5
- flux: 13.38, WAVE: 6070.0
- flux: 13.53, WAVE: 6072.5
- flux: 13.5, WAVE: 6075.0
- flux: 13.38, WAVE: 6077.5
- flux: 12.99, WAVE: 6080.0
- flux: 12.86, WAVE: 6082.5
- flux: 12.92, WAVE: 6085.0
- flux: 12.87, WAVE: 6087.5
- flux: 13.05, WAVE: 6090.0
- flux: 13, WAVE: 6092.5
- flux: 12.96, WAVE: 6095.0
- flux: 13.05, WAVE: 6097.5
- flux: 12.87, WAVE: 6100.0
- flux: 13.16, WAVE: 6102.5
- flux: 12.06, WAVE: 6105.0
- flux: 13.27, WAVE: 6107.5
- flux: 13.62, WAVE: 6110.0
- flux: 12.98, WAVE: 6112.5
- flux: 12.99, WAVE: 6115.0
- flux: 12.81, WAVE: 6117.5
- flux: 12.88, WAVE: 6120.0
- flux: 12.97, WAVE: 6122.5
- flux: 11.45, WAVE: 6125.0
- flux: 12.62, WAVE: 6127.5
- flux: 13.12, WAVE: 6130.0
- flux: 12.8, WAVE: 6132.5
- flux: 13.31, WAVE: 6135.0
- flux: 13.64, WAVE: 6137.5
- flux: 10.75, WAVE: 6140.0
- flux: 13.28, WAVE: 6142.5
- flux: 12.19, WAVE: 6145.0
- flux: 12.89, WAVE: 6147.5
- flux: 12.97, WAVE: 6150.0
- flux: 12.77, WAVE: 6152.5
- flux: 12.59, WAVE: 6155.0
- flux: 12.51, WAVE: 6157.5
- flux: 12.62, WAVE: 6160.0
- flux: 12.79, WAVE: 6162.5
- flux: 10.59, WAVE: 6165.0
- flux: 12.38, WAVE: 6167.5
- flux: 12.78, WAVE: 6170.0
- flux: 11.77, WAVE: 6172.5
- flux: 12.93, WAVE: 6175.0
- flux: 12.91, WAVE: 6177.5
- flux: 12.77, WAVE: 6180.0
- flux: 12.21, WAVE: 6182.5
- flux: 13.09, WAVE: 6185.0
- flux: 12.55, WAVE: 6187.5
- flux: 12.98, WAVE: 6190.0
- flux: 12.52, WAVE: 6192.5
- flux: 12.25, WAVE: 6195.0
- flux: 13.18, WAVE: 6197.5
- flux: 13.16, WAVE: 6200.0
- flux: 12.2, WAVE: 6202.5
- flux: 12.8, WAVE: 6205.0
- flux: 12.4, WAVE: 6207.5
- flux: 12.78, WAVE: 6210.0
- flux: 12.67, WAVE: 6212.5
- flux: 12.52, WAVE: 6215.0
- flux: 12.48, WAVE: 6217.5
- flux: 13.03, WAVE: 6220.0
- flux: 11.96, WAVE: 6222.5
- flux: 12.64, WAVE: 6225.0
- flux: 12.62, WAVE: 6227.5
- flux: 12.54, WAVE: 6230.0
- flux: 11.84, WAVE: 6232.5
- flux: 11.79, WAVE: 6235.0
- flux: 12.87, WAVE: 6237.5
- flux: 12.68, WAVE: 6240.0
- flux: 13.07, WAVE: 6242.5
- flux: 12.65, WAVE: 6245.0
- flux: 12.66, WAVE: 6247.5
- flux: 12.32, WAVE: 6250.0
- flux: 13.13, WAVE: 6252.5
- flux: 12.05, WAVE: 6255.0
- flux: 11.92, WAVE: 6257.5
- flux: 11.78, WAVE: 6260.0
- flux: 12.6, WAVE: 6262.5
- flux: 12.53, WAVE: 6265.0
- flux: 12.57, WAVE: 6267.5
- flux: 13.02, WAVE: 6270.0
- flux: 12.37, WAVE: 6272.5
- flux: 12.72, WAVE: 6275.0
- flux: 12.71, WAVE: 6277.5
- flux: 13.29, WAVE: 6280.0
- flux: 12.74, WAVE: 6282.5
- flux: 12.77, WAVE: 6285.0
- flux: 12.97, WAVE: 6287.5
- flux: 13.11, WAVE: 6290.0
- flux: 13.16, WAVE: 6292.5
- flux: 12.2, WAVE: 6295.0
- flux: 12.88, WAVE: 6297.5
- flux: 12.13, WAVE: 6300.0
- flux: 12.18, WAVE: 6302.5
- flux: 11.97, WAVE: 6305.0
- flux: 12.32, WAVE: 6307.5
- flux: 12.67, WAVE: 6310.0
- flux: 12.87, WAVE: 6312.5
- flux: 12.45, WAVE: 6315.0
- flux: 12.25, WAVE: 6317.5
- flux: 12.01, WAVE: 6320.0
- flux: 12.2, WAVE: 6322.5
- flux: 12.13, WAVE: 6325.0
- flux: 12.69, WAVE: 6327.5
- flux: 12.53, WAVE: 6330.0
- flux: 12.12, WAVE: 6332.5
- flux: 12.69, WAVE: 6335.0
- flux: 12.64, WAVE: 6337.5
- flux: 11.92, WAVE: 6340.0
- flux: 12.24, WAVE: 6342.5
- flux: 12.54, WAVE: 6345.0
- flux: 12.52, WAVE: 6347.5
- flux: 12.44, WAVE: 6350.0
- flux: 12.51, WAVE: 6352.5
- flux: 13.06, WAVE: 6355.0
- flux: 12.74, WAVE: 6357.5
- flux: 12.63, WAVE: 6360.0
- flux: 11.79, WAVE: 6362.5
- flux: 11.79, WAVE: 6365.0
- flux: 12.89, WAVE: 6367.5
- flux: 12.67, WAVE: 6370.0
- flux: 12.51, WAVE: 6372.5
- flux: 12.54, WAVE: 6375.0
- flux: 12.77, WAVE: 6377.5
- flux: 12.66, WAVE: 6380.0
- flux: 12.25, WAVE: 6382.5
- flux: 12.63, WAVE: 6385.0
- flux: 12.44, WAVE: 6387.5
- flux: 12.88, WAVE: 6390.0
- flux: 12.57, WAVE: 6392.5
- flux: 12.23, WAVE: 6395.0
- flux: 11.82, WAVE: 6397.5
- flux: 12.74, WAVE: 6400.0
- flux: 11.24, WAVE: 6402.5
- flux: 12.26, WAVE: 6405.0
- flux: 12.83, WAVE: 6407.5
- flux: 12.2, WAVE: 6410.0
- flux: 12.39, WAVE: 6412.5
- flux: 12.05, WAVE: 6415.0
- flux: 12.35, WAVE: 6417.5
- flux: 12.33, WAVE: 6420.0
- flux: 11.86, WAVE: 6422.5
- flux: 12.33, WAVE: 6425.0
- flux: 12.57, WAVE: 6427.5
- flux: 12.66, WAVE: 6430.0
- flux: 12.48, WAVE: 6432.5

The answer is 0.0015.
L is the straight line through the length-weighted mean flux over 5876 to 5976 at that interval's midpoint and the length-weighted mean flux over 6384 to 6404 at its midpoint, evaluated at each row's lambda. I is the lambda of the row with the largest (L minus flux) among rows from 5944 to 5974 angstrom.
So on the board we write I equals 5960.0 angstrom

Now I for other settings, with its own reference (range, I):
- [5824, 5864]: 5860.0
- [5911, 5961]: 5960.0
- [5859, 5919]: 5892.5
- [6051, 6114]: 6105.0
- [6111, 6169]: 6165.0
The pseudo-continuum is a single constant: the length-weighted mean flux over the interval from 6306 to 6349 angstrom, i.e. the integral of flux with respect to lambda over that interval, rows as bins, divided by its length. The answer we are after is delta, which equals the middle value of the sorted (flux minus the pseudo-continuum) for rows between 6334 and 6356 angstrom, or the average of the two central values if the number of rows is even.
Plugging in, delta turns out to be 0.1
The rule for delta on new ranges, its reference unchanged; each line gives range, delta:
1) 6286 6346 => 0.0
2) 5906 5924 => 0.8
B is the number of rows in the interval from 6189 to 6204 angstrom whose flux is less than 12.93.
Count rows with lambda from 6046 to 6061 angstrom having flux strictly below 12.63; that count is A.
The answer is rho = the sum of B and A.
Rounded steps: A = 0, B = 3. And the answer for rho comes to 3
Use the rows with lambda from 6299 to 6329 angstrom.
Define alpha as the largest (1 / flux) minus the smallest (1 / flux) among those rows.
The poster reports 0.0058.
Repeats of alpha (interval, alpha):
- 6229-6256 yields 0.0087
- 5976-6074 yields 0.0086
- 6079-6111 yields 0.0095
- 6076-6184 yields 0.0211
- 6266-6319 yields 0.0083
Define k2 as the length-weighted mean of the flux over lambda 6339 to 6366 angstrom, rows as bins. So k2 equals 12.4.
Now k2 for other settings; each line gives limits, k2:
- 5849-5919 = 12.9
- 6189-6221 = 12.7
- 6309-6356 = 12.4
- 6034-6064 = 13.5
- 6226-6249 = 12.5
